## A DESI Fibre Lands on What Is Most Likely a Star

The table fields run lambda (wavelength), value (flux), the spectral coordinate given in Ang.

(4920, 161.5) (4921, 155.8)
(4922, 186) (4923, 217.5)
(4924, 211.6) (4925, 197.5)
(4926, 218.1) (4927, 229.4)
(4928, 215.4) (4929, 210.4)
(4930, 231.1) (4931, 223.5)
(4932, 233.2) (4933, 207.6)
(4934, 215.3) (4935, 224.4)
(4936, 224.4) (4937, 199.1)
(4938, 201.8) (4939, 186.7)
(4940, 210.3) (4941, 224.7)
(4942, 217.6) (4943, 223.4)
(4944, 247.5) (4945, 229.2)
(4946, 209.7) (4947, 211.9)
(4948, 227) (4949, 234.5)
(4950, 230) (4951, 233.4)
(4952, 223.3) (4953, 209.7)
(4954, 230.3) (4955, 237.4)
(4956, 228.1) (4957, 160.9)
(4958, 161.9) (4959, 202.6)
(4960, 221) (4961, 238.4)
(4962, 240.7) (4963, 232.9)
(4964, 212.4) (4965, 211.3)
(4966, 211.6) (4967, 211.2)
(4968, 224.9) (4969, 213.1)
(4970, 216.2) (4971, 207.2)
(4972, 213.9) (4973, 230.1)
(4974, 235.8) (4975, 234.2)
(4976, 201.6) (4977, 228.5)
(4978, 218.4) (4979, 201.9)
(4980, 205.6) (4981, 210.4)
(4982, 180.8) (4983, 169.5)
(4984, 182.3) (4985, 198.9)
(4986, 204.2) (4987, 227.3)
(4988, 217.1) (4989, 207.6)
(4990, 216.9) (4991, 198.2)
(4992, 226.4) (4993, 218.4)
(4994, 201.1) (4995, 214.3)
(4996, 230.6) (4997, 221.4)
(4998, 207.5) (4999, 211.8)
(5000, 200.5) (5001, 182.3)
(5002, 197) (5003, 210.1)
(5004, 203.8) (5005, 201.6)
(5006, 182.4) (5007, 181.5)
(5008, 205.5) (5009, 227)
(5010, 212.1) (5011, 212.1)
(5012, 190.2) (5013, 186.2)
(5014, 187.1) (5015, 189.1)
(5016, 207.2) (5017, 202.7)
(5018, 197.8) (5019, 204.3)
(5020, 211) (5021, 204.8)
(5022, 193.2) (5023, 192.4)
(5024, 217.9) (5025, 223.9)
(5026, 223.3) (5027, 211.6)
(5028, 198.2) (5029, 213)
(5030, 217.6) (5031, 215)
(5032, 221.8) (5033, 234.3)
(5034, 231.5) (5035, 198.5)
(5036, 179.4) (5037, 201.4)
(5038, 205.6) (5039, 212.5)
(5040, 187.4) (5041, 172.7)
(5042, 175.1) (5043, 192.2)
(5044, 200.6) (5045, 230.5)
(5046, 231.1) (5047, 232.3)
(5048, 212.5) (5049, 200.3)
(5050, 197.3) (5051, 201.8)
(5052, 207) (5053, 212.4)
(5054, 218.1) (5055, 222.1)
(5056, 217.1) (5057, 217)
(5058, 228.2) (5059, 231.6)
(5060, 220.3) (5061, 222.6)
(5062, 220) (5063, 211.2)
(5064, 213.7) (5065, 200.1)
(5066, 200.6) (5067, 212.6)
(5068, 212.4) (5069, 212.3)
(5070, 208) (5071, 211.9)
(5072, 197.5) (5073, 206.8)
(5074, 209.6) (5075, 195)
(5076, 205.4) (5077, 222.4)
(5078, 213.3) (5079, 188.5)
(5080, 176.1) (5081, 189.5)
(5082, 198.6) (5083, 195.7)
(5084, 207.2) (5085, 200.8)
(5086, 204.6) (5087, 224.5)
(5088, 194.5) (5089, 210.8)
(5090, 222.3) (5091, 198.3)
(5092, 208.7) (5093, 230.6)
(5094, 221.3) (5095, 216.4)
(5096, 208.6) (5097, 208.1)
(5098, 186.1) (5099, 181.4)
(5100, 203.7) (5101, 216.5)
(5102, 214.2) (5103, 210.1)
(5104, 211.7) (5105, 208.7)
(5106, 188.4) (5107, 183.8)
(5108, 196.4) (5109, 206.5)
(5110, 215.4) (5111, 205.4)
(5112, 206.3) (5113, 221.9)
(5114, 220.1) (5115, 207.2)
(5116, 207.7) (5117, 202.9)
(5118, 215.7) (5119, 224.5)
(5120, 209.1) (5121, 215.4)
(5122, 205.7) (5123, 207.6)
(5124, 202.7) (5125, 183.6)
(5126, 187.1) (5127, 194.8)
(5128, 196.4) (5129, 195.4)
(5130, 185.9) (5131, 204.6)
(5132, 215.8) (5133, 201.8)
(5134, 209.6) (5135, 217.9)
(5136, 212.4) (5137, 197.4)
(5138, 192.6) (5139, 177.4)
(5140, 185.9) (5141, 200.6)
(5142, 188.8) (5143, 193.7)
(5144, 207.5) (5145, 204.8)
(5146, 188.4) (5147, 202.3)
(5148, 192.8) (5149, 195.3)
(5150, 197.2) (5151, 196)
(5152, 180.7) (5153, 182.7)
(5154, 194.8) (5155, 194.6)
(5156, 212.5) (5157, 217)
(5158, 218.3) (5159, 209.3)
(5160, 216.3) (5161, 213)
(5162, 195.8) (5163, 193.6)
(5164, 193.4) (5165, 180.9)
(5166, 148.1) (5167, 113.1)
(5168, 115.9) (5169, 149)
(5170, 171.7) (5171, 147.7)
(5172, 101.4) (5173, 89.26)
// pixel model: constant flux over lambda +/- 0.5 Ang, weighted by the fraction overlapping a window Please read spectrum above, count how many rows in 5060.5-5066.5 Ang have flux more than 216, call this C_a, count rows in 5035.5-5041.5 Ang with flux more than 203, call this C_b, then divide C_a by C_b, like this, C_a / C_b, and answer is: 1.00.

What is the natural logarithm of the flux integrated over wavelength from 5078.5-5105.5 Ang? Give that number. 8.6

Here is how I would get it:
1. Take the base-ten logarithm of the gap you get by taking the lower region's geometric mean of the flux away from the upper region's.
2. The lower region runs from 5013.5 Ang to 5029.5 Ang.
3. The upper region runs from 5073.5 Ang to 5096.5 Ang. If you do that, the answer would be 0.1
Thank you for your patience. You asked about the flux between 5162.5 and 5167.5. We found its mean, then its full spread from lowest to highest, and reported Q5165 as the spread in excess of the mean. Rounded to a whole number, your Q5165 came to -85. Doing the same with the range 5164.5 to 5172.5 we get -61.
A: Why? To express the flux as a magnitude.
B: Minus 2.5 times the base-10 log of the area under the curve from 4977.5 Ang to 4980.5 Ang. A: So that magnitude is -6.99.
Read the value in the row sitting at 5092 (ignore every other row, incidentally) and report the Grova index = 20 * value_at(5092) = 4174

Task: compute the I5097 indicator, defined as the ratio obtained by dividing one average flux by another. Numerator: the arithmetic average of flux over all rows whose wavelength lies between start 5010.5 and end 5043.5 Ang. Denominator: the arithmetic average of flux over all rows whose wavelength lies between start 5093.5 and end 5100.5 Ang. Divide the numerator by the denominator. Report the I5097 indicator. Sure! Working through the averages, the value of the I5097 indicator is 1.00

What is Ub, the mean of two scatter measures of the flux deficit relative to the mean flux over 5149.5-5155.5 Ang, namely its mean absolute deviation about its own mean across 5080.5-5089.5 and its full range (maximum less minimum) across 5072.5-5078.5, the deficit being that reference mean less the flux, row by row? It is 17.6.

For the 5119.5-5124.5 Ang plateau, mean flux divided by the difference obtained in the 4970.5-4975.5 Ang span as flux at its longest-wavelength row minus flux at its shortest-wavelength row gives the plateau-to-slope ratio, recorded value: 7.7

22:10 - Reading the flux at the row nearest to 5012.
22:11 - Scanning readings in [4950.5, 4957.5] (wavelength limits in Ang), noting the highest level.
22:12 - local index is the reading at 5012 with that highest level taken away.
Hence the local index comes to -47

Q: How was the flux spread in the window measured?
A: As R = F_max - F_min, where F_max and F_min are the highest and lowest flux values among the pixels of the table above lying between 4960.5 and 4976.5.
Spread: 39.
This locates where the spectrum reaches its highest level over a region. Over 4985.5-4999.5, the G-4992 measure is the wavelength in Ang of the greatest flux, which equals 4996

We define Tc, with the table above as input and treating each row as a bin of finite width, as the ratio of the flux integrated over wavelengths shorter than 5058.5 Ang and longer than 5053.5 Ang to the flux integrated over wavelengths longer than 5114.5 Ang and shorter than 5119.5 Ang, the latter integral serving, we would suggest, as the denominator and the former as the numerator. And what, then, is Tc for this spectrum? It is 1.04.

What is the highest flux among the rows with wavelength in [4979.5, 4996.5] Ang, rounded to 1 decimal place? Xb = 230.6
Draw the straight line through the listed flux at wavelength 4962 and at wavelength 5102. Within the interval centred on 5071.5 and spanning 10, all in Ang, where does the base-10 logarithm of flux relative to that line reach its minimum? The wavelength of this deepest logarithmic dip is 5075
